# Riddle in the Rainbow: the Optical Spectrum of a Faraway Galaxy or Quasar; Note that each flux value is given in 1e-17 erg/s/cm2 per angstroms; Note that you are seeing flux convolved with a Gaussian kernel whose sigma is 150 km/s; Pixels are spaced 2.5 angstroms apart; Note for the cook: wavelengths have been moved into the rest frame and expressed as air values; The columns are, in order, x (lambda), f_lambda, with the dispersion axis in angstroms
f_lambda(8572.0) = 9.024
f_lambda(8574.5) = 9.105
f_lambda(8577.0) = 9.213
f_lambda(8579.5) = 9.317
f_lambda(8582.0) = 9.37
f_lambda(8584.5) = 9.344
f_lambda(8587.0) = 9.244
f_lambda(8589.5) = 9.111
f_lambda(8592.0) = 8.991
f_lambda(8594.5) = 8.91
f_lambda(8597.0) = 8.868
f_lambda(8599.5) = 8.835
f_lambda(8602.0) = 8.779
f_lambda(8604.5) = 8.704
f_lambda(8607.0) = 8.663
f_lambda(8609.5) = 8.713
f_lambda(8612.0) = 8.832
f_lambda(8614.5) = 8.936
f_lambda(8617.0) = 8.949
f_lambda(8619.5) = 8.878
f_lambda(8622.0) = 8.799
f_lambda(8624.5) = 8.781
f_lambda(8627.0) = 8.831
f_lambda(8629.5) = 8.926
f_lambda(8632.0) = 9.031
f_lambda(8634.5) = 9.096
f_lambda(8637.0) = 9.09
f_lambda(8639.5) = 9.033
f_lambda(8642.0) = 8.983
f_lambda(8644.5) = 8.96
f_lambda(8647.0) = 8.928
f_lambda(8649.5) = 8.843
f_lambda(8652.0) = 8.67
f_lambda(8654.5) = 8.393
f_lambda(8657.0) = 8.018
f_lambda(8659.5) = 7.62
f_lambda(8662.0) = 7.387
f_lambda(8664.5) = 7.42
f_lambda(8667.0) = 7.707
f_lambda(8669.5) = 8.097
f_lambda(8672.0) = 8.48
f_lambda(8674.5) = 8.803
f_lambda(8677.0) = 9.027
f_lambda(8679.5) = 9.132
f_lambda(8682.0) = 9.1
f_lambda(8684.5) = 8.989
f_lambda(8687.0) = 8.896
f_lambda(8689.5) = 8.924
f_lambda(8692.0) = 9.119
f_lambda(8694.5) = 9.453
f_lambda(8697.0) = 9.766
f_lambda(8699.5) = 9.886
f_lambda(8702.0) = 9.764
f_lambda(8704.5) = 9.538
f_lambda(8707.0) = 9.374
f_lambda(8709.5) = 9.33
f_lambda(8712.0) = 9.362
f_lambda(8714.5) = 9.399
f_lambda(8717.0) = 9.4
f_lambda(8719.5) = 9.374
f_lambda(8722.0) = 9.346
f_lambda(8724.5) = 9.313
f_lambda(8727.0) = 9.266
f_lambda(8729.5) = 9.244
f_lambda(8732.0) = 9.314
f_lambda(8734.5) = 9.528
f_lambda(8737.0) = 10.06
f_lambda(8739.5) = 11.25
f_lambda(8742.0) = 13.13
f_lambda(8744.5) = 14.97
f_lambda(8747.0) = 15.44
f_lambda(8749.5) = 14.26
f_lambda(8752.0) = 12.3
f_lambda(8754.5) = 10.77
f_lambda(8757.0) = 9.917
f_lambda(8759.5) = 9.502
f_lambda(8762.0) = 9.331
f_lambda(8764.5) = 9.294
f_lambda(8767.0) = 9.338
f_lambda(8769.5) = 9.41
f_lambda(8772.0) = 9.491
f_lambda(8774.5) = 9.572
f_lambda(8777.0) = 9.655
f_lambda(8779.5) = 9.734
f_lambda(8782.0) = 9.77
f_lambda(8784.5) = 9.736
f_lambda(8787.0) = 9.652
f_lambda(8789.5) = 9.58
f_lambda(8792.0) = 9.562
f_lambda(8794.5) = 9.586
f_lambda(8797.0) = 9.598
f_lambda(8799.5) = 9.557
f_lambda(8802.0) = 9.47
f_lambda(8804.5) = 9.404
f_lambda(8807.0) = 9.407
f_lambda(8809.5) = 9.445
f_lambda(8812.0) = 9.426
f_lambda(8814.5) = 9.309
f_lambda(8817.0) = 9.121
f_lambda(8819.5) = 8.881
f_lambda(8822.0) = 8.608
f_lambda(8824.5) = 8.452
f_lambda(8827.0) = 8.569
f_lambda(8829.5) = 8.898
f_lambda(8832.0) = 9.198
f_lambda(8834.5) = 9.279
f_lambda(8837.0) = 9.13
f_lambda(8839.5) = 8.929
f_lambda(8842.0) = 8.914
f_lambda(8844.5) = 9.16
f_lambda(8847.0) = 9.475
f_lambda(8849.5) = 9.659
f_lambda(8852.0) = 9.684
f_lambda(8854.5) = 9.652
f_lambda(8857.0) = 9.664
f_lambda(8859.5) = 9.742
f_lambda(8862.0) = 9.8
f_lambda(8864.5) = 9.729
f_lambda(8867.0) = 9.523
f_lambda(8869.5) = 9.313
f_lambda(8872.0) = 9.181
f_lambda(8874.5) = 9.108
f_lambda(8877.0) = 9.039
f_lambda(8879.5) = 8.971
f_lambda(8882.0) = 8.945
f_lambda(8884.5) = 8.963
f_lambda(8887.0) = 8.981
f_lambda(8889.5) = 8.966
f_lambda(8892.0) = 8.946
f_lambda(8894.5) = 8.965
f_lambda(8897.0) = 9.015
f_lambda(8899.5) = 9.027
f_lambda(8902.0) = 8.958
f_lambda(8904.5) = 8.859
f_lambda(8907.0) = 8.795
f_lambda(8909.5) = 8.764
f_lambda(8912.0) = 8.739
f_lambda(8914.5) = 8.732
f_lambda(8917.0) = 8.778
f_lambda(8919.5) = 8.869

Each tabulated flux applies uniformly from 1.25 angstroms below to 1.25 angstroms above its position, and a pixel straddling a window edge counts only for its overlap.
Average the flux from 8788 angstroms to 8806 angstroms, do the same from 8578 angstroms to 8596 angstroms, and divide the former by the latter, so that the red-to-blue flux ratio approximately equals 1.04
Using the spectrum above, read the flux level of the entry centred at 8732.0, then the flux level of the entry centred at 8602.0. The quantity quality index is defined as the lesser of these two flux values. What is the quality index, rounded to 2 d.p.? 8.78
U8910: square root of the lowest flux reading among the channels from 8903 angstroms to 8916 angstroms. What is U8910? 2.95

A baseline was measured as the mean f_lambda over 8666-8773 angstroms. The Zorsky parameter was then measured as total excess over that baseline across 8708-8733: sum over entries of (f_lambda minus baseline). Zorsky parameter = -6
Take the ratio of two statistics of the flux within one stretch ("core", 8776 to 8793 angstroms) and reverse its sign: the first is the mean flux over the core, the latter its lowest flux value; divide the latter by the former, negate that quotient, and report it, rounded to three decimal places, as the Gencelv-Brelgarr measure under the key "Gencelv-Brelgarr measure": -0.989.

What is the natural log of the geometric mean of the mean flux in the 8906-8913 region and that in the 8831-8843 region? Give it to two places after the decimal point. 2.19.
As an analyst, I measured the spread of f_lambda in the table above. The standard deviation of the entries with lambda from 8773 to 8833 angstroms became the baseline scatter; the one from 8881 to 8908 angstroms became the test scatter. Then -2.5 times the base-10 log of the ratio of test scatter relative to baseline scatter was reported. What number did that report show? 1.9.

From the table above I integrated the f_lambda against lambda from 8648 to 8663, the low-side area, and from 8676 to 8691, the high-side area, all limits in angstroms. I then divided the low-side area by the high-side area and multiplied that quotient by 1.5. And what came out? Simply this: 1.36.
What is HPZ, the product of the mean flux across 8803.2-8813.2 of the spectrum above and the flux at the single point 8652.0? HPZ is 82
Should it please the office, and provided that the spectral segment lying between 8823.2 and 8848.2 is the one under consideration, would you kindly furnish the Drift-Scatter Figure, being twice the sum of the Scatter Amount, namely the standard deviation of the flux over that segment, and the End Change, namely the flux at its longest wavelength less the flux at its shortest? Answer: 3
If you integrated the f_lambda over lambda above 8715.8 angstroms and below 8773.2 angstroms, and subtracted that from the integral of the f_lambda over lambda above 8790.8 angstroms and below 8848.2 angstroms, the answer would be -80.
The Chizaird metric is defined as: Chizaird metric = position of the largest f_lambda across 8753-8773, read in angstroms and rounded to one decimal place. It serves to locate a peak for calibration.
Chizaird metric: 8754.5 angstroms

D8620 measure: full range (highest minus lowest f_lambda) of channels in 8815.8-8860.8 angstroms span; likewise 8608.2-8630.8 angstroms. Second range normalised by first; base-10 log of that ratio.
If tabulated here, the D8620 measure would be -0.7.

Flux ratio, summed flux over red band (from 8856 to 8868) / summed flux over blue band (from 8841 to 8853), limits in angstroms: 1.03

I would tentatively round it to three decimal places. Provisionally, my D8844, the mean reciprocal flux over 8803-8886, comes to 0.109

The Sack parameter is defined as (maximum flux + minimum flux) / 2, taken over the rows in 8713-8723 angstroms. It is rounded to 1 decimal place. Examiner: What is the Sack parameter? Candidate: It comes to 9.4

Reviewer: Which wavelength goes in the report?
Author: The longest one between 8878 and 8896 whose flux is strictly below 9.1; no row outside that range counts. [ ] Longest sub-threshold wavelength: 8894.5 angstroms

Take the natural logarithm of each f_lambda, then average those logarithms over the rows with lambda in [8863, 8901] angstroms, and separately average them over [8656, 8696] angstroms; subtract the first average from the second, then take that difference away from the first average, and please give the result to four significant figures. 2.280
